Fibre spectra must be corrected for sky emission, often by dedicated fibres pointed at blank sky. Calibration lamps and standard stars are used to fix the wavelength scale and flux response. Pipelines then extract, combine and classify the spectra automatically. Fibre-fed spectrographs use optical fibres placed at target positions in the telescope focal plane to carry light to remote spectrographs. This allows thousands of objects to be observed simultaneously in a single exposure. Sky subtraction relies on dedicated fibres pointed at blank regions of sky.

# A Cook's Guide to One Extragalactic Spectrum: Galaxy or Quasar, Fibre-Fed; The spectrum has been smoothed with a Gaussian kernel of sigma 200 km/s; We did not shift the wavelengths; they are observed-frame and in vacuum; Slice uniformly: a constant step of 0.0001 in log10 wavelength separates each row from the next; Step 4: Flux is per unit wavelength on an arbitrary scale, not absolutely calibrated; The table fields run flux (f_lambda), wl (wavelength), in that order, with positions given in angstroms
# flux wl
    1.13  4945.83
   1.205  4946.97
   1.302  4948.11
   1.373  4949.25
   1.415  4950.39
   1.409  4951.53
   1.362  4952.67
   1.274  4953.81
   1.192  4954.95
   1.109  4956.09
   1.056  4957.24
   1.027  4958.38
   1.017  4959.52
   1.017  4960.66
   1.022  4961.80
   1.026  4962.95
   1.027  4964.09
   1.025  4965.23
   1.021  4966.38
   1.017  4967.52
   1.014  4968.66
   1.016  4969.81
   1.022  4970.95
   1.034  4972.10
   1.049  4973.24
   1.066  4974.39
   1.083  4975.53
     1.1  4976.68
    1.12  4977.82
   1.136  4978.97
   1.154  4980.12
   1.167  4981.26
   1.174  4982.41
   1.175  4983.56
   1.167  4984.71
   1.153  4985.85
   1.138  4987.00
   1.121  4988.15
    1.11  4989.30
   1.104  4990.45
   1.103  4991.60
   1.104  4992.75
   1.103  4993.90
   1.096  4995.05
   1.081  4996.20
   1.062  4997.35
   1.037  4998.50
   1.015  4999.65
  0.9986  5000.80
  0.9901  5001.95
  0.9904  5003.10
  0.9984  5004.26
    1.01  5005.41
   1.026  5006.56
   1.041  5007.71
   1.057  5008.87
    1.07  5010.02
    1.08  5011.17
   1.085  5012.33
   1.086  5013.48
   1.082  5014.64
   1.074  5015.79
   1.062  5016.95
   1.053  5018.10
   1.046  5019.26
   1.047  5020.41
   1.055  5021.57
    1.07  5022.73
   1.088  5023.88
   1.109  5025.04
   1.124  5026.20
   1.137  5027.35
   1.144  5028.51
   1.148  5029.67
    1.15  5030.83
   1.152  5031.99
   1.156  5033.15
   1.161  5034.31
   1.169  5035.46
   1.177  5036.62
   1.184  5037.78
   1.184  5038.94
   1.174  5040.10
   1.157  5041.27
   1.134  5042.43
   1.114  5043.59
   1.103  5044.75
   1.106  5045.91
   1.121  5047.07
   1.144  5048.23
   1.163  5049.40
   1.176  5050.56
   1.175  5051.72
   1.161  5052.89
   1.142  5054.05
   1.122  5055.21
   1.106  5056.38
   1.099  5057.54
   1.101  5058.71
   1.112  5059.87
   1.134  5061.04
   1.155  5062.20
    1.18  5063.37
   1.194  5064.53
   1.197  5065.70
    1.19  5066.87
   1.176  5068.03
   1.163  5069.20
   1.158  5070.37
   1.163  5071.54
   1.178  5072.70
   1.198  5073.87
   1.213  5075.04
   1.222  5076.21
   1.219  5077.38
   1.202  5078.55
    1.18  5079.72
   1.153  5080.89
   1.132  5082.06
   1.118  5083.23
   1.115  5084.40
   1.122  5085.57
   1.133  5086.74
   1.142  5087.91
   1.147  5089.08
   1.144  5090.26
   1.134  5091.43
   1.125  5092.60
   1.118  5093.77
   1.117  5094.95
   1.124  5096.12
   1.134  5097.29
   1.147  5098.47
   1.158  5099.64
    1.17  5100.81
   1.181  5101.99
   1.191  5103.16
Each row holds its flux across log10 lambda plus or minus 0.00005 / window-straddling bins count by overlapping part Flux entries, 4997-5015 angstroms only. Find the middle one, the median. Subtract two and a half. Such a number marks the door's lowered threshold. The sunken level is -1.46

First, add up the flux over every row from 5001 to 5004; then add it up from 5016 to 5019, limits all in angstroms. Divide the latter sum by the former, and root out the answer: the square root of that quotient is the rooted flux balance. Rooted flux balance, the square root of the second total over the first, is 1.033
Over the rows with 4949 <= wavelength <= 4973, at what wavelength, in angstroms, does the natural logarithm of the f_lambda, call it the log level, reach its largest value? 4950.39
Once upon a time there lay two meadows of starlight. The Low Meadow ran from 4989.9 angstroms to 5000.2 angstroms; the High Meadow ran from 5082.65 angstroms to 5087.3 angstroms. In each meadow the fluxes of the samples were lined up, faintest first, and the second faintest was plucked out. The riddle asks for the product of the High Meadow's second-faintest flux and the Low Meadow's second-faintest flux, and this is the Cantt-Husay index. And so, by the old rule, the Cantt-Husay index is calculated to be 1.16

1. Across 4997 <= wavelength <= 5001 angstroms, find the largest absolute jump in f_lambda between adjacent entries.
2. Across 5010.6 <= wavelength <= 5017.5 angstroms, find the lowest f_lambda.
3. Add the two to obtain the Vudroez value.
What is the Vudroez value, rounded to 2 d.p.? 1.09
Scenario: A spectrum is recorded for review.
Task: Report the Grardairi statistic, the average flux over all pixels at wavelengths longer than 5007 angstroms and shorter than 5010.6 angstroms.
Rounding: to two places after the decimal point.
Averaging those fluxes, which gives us 1.06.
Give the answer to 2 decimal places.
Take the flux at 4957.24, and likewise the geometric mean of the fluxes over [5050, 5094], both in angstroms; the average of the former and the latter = 1.11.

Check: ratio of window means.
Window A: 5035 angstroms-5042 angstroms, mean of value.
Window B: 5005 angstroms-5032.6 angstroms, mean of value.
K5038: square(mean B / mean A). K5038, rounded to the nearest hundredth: 0.85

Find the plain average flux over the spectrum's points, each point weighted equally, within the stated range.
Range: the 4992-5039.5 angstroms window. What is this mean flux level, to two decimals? 1.09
